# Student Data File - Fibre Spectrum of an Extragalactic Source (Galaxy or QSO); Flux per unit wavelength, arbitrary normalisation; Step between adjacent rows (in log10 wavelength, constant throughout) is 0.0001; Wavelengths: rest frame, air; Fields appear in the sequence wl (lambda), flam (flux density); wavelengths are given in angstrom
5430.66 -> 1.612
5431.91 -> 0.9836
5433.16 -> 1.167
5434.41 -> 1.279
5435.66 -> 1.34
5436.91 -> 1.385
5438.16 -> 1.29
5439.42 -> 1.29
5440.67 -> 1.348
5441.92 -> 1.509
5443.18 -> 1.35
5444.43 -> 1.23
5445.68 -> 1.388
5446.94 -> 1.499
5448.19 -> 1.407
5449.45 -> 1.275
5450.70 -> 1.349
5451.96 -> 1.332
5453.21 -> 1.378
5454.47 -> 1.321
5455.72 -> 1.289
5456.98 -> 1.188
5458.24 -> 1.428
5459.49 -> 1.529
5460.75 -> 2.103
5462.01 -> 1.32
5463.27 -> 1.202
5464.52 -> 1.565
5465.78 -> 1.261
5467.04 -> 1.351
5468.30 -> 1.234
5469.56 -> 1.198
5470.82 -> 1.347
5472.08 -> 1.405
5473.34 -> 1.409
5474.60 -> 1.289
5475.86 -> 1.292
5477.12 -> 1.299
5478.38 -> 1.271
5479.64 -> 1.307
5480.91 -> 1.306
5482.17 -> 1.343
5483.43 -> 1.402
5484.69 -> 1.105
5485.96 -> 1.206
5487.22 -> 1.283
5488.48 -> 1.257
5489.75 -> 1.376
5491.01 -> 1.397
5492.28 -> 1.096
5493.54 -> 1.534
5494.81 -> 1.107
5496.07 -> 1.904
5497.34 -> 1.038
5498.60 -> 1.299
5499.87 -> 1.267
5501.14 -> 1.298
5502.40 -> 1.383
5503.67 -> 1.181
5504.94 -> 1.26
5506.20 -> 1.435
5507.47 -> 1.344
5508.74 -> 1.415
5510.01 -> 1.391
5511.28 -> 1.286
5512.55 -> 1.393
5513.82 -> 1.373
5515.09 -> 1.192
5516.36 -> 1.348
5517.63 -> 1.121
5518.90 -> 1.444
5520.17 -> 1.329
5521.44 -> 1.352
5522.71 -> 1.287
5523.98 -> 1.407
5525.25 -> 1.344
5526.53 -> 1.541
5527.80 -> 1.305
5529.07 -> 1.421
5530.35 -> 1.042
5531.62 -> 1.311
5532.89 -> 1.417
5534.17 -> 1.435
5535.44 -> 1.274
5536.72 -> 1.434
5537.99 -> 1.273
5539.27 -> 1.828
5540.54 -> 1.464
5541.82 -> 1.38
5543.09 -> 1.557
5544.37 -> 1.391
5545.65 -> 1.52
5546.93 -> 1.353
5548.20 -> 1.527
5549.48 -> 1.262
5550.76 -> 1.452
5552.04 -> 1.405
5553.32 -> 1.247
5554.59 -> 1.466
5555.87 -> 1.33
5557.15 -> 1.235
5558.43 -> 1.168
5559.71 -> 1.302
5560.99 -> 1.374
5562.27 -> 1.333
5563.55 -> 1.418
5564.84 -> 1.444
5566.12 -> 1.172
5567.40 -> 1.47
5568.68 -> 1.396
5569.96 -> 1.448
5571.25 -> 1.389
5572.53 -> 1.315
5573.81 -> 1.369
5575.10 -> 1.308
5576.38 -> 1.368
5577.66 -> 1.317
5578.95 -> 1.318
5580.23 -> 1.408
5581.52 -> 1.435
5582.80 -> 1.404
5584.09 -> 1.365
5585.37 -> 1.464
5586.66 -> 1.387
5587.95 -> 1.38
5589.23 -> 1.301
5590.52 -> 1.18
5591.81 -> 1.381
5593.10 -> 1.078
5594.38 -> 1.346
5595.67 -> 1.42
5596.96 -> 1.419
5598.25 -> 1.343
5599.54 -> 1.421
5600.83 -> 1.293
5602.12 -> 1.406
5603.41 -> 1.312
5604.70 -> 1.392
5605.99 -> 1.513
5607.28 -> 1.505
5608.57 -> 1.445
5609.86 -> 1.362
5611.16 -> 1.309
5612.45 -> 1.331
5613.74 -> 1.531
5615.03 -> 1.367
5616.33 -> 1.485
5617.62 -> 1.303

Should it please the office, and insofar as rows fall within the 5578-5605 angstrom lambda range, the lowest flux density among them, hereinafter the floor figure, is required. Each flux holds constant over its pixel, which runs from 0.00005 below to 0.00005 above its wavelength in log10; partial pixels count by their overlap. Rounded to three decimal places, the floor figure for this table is 1.078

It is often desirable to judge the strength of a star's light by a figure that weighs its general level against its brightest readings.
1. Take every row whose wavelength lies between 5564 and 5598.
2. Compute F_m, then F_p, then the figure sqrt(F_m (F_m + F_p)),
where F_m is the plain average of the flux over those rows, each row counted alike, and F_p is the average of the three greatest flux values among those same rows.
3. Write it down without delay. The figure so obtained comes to 1.96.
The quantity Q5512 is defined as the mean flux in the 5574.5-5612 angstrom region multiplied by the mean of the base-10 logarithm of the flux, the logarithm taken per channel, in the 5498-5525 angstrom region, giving 0.165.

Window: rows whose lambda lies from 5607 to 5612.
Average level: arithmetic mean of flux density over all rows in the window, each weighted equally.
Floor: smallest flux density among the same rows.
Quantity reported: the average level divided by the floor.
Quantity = 1.07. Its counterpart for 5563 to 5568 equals 1.17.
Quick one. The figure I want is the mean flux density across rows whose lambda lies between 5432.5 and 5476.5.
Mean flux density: 1.358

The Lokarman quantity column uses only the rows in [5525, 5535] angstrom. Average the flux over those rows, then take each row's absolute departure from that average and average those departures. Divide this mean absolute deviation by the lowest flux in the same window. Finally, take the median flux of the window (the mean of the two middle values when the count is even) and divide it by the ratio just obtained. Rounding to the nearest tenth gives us 14.2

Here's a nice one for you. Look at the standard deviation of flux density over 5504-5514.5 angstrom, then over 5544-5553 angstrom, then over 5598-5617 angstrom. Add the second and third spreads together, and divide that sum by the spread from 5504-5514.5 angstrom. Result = 2.8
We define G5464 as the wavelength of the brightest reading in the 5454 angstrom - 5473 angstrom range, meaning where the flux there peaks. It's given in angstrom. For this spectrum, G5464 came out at 5460.75 angstrom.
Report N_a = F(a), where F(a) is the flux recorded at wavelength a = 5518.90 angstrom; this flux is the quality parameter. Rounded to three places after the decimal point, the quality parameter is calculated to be 1.444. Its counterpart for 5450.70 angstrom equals 1.349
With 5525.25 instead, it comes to 1.344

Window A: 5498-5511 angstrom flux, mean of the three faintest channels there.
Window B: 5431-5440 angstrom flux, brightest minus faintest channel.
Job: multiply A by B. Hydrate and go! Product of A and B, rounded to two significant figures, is 0.50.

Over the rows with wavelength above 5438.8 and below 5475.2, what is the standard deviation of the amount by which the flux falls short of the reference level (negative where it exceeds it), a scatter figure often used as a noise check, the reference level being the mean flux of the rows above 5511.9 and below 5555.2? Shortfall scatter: 0.17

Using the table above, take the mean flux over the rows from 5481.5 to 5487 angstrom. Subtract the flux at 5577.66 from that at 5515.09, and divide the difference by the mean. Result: -0.10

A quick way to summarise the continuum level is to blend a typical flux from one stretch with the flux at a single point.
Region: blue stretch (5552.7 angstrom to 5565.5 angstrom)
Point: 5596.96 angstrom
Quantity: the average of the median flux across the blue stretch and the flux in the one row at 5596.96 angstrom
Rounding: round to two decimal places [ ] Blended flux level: 1.38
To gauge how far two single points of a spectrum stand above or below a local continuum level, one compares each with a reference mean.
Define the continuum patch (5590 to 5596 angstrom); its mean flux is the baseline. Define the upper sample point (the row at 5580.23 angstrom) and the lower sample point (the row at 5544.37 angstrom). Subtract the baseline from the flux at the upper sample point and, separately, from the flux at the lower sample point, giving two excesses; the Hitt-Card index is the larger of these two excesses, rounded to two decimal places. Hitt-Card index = 0.13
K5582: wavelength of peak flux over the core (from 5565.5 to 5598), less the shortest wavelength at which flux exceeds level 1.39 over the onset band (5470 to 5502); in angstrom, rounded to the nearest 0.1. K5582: 95.3 angstrom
